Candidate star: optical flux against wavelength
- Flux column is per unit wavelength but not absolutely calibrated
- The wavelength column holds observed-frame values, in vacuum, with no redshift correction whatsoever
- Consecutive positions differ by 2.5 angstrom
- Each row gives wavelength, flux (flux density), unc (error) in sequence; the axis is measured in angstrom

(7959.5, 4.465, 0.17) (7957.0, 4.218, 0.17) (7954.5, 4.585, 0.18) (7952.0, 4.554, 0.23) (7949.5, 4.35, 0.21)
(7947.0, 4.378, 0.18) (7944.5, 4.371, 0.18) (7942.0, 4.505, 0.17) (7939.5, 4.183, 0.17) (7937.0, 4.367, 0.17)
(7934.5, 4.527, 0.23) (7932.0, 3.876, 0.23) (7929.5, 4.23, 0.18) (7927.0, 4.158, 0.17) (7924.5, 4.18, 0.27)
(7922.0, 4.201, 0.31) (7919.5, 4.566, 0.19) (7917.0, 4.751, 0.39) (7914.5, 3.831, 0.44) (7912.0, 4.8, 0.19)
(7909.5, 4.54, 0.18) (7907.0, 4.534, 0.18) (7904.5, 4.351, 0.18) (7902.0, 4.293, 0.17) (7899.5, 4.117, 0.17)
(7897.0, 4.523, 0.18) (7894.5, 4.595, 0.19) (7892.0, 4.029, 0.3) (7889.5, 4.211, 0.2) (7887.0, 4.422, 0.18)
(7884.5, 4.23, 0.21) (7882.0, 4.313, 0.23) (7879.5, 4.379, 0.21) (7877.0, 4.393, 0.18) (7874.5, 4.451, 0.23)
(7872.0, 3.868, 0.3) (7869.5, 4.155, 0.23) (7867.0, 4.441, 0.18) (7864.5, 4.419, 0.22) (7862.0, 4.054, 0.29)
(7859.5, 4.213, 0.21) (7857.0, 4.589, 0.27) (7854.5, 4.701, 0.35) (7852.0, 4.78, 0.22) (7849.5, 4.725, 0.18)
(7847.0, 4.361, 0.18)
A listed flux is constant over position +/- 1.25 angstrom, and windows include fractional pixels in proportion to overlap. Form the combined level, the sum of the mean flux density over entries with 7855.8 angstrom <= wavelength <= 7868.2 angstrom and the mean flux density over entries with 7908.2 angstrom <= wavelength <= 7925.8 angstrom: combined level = 8.75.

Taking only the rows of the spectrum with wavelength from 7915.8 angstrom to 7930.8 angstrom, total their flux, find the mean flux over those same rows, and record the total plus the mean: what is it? 30.4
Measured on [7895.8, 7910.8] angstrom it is 30.8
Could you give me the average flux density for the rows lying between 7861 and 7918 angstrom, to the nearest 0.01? 4.33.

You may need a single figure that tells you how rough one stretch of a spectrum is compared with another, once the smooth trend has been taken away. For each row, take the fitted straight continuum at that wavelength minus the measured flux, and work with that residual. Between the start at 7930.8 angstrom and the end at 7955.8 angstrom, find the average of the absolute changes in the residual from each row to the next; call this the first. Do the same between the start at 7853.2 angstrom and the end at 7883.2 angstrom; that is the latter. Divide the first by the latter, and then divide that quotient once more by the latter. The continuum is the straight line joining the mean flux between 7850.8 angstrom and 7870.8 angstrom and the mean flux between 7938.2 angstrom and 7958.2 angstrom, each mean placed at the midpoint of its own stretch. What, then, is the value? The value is 4.28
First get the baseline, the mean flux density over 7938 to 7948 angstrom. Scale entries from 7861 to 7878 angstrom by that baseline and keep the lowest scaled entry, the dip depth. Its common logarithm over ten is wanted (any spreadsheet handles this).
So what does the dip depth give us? -0.0052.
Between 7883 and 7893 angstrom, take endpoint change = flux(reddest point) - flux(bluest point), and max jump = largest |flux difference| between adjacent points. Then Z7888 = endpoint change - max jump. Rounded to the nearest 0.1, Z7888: -0.4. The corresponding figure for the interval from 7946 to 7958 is -0.5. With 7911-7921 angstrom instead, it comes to -1.2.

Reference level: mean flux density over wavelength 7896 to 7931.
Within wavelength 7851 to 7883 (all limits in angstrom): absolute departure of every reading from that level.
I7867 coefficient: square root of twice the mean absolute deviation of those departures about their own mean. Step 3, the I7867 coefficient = 0.51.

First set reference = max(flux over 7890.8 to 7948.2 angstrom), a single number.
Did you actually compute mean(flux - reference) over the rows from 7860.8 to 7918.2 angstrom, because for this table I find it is -0.465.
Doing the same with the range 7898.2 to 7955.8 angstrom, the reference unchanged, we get -0.441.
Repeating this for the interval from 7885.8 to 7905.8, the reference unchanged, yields -0.482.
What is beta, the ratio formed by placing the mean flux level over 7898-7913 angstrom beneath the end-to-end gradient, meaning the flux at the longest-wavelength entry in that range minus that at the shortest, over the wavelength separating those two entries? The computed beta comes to 0.0123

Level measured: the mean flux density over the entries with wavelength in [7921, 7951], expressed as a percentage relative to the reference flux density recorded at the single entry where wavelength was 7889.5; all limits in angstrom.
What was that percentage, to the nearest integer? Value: 102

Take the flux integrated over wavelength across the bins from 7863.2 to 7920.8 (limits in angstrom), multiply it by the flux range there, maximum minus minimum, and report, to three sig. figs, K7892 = 243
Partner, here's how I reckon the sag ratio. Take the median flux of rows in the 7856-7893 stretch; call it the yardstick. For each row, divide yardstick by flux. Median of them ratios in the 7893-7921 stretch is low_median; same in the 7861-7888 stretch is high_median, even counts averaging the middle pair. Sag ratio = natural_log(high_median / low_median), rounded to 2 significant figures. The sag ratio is 0.035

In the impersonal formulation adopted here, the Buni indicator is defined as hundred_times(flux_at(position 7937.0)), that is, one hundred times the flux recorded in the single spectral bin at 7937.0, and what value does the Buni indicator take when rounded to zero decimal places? 437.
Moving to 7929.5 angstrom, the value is 423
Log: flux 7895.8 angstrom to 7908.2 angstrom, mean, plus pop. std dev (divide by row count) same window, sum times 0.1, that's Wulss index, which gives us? 0.452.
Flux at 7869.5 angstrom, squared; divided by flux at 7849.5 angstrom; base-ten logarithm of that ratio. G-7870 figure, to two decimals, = 0.56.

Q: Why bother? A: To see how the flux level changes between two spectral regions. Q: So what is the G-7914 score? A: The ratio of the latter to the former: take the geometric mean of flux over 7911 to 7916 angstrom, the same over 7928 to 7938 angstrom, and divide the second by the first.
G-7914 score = 0.99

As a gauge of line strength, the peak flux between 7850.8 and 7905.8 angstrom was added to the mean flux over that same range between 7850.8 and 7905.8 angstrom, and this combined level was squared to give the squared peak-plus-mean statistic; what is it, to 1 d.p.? 83.2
